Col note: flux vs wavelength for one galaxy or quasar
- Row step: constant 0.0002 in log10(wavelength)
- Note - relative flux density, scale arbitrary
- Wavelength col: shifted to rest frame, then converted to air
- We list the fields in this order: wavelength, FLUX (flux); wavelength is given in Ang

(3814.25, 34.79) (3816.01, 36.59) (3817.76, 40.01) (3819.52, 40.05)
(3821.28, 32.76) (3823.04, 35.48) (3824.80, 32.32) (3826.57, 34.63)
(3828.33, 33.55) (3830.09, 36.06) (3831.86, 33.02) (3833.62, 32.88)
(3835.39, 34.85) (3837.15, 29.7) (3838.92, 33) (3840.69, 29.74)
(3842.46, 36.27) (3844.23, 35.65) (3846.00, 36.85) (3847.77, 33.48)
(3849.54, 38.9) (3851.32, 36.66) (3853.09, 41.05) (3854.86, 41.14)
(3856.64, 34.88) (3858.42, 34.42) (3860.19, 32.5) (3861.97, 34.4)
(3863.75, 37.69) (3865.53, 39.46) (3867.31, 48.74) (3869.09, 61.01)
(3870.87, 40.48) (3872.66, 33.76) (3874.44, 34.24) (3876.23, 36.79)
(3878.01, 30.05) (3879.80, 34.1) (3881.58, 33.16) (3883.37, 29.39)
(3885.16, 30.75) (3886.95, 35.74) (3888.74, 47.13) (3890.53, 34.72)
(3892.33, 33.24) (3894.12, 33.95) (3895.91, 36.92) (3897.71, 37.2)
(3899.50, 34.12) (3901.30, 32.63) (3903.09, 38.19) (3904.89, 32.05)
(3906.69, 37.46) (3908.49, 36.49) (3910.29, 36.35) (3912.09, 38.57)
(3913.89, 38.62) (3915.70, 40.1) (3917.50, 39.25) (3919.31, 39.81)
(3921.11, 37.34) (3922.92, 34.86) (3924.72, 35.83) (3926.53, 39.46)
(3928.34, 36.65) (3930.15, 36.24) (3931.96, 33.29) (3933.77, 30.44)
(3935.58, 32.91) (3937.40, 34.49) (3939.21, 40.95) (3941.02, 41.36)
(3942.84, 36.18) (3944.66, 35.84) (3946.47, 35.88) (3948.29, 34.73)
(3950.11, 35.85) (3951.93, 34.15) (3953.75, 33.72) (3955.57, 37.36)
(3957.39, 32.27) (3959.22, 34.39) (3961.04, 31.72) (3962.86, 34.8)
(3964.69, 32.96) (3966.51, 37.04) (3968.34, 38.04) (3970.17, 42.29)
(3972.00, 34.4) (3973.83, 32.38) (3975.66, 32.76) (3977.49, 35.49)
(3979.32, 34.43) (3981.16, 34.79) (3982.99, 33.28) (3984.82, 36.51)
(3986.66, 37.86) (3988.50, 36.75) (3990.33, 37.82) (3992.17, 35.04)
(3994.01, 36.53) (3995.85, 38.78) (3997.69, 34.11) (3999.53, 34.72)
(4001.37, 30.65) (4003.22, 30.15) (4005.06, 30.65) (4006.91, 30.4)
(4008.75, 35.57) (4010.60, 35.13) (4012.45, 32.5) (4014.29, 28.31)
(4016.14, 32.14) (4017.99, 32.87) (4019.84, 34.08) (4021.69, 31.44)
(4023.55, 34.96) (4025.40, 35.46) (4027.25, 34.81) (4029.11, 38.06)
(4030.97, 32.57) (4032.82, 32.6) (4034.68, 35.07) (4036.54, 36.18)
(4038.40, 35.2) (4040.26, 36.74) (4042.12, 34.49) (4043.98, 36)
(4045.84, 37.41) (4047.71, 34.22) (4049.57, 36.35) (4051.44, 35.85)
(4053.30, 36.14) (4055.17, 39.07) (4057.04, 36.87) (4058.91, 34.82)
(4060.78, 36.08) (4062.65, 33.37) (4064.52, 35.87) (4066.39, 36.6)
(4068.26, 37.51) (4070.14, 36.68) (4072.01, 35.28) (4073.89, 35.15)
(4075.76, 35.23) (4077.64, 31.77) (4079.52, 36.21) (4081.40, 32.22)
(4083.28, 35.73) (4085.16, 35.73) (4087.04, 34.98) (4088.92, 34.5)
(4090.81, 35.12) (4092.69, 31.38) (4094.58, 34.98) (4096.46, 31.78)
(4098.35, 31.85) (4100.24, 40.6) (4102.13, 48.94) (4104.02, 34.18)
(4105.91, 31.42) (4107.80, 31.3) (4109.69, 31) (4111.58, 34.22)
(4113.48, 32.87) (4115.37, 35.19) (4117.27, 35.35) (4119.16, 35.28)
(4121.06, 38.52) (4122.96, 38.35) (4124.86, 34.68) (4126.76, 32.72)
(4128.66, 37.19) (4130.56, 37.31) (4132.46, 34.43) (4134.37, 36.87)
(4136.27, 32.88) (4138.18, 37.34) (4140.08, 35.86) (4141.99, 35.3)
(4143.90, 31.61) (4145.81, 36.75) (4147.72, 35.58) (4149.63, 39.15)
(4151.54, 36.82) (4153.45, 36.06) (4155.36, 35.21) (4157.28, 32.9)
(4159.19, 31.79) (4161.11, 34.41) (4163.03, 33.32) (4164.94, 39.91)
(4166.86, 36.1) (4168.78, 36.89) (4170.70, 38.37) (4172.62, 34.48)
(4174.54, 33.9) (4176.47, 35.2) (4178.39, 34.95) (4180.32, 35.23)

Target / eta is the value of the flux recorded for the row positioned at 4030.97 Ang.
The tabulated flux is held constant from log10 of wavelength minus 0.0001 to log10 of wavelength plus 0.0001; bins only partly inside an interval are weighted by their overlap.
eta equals 32.57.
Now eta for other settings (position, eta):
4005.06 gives 30.65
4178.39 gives 34.95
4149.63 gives 39.15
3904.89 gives 32.05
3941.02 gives 41.36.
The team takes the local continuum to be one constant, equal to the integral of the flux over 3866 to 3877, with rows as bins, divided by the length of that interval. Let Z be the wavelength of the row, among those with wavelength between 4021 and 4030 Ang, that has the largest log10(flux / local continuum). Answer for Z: 4029.11 Ang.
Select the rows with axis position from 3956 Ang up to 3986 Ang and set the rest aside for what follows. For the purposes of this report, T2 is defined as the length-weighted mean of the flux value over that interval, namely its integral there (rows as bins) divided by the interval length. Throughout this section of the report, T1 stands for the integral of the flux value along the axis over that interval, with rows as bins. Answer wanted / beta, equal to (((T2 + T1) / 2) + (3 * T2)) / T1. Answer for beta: 0.617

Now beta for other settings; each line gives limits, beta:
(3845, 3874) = 0.621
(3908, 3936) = 0.625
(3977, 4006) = 0.621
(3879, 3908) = 0.621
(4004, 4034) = 0.617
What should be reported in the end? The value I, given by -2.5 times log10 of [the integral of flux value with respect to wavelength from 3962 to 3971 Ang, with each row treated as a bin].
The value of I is -6.31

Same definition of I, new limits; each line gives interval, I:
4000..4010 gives -6.25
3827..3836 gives -6.22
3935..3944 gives -6.31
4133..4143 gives -6.38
